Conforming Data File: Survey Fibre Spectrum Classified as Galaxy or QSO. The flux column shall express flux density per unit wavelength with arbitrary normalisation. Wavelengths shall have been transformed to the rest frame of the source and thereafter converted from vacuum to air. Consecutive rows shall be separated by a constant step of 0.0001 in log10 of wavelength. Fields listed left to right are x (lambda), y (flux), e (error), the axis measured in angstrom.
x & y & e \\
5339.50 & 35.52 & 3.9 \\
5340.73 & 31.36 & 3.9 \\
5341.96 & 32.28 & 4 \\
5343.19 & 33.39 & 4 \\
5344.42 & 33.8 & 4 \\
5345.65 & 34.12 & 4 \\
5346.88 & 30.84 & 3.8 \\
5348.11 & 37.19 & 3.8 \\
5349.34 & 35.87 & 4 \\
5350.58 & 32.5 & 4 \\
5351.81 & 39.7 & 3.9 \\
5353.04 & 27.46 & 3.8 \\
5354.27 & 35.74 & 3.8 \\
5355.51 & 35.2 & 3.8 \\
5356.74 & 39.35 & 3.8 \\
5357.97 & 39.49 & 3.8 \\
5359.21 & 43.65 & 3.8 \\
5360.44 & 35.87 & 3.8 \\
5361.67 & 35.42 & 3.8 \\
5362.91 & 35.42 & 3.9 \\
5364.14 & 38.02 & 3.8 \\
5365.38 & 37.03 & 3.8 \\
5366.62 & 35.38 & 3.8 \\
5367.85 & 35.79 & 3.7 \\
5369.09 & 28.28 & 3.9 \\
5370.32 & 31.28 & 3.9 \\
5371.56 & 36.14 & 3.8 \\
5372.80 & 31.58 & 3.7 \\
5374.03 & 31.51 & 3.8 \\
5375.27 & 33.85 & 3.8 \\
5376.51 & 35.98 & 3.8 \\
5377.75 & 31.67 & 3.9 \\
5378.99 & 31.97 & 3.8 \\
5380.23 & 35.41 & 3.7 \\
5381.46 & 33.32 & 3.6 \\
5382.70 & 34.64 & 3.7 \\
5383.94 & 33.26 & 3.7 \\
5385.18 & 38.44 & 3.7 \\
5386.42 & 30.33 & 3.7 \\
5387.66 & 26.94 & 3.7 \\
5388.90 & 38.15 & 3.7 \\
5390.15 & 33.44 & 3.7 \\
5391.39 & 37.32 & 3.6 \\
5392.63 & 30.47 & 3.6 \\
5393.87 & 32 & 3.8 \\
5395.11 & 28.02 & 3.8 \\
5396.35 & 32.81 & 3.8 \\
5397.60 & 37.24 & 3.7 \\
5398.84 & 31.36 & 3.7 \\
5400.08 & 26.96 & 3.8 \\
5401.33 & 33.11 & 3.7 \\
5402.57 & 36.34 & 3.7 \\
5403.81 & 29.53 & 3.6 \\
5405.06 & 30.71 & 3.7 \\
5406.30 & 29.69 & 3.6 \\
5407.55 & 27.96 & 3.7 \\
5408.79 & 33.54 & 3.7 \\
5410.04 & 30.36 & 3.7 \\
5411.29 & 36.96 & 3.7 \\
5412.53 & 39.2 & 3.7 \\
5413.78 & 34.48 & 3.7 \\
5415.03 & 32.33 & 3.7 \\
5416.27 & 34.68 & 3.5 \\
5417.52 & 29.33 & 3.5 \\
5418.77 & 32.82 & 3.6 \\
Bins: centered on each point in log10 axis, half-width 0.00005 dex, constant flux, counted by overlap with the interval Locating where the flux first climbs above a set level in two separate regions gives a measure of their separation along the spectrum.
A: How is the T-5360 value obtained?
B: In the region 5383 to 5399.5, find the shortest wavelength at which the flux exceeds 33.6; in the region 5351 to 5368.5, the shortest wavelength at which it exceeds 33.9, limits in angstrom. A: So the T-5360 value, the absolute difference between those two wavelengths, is 33.4 angstrom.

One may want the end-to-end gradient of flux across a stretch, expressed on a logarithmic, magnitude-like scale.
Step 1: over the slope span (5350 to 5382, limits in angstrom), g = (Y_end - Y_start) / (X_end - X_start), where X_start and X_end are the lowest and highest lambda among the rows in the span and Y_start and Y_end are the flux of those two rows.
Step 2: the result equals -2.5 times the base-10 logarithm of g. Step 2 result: 3.9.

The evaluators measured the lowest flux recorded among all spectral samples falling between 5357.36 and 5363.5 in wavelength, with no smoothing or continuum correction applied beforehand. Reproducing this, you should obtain 35.42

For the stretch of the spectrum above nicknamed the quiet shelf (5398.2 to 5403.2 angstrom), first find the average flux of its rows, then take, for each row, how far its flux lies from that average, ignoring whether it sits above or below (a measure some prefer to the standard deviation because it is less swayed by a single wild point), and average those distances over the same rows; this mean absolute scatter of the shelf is 2.8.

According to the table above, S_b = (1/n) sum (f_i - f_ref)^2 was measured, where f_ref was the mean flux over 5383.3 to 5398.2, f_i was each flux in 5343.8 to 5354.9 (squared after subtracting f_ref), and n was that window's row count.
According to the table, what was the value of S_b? 12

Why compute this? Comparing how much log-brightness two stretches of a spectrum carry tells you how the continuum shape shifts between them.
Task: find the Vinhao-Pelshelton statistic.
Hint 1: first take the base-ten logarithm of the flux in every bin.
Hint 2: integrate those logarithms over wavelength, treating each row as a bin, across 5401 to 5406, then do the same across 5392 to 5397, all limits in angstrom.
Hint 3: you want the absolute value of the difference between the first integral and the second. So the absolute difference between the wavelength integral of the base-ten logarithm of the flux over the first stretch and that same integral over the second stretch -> 0.1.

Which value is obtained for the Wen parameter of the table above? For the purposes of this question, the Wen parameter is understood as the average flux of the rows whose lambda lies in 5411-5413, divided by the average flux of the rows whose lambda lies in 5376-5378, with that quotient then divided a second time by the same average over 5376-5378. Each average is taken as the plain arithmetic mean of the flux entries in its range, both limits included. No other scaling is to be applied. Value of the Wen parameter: 0.033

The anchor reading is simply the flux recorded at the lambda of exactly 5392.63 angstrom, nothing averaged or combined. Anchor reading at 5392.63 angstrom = 30.47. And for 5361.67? 35.42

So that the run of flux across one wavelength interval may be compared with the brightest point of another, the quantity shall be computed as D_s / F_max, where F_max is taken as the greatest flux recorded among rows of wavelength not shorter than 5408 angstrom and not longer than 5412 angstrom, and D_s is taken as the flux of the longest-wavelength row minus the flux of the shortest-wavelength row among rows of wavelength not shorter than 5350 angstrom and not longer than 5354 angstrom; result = -0.14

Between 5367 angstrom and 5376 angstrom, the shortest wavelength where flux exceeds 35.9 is 5371.56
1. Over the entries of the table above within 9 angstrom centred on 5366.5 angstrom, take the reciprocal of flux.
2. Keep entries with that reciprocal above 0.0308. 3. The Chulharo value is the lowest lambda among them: 5369.09 angstrom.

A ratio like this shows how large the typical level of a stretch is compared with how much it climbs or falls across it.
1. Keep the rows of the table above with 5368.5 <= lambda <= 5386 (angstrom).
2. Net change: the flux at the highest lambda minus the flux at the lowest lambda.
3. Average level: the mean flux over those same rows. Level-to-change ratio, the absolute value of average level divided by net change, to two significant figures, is 3.3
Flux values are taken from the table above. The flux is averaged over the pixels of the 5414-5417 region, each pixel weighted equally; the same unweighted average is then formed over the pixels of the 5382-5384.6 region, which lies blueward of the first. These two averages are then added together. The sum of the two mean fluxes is 67.5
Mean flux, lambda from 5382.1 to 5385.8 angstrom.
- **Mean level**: 35.4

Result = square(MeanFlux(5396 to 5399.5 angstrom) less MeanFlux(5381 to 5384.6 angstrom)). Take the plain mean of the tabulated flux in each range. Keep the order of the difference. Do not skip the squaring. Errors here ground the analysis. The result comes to 0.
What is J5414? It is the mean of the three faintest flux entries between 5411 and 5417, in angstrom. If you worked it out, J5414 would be 33.8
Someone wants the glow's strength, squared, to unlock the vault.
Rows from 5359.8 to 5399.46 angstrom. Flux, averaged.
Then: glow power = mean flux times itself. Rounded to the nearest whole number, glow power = 1136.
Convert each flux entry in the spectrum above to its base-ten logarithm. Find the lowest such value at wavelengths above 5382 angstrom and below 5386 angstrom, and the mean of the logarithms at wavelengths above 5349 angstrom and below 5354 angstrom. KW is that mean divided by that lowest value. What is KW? 1.003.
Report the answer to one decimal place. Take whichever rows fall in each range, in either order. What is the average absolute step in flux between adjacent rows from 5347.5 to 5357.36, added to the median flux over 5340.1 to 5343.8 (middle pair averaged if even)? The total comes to 37.6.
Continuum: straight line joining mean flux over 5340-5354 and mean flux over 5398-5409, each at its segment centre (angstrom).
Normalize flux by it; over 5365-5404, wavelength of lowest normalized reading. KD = 5387.66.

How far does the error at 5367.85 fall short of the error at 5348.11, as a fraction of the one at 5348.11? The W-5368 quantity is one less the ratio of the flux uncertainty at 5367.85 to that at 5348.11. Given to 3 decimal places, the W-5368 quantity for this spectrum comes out 0.026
